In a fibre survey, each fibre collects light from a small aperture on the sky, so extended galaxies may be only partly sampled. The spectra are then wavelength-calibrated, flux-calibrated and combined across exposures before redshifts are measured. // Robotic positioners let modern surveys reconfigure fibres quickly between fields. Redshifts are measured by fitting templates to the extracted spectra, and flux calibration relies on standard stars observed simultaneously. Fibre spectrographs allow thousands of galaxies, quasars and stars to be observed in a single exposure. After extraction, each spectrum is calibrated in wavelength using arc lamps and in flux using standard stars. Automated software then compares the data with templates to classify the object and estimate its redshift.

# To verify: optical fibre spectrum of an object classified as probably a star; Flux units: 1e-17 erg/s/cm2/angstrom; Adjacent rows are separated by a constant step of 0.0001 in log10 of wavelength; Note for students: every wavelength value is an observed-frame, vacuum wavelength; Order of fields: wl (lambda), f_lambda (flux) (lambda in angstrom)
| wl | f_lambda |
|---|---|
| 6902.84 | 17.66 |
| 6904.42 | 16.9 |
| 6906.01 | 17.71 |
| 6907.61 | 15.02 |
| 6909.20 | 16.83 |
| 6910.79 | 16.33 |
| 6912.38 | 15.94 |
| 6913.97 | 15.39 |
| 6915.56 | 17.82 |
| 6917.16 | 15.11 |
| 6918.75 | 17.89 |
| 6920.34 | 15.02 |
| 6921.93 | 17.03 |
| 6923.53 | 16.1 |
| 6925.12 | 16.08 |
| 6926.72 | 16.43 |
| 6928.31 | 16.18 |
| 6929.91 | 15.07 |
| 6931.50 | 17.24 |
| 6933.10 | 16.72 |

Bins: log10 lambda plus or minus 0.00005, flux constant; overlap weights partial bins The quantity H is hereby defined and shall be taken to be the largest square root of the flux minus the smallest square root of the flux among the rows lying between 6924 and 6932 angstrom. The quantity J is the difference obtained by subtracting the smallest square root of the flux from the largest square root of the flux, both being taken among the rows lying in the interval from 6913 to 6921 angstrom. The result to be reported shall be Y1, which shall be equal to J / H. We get 1.31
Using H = 0.27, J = 0.35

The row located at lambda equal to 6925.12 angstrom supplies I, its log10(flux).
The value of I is 1.21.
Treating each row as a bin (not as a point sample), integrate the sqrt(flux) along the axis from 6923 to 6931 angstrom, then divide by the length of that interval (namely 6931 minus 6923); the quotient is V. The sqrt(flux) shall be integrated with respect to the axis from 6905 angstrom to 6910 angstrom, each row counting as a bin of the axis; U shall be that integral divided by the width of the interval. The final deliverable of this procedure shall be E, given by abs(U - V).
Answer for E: 0.054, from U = 4.06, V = 4.00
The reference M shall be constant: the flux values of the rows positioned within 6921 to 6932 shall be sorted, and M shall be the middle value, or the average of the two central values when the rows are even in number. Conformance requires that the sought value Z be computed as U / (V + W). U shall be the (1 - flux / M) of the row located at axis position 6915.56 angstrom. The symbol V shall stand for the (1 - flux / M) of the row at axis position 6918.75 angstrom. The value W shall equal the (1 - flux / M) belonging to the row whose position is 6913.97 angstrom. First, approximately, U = -0.10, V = -0.11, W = 0.05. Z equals 1.8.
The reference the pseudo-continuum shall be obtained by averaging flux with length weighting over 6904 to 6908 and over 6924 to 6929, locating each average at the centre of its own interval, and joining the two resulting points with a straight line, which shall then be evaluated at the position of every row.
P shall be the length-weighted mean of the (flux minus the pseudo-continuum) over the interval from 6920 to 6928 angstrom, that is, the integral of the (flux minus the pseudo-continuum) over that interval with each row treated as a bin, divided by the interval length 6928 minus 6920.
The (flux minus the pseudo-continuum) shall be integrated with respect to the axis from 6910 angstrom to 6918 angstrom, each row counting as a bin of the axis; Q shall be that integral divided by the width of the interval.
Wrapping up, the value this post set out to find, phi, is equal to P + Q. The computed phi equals -0.43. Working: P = -0.09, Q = -0.34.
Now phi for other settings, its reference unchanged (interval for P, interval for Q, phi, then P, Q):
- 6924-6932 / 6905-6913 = -0.23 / -0.05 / -0.18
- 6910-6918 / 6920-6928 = -0.43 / -0.34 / -0.09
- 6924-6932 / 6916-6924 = -0.10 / -0.05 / -0.05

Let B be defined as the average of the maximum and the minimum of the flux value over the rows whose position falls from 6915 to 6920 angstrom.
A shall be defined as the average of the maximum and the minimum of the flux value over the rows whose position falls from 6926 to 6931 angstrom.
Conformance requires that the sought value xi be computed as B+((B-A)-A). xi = 1.5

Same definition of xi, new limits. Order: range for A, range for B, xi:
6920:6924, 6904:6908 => 0.7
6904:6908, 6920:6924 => -0.7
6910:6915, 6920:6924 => 0.3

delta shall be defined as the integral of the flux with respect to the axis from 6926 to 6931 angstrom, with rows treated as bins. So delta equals 79.9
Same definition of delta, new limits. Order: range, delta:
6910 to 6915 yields 80.0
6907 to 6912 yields 80.5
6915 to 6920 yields 83.6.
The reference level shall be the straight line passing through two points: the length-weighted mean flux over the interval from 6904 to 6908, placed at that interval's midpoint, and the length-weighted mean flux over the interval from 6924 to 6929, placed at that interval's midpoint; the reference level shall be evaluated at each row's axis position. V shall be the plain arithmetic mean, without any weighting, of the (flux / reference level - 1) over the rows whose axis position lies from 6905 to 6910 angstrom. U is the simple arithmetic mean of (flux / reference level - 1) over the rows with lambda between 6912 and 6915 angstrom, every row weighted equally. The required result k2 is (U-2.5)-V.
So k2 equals -2.55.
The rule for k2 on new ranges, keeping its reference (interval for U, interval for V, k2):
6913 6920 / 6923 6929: -2.49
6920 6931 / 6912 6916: -2.51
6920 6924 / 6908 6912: -2.52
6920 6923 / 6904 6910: -2.52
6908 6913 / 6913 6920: -2.52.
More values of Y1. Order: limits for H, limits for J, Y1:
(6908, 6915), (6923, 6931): 0.96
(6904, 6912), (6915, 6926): 1.06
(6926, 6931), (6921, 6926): 0.68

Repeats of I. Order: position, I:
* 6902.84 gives 1.25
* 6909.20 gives 1.23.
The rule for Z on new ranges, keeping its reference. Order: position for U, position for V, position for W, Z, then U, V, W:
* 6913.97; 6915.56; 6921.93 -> -0.3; 0.05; -0.10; -0.05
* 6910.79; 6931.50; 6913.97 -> 0.6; -0.01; -0.07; 0.05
